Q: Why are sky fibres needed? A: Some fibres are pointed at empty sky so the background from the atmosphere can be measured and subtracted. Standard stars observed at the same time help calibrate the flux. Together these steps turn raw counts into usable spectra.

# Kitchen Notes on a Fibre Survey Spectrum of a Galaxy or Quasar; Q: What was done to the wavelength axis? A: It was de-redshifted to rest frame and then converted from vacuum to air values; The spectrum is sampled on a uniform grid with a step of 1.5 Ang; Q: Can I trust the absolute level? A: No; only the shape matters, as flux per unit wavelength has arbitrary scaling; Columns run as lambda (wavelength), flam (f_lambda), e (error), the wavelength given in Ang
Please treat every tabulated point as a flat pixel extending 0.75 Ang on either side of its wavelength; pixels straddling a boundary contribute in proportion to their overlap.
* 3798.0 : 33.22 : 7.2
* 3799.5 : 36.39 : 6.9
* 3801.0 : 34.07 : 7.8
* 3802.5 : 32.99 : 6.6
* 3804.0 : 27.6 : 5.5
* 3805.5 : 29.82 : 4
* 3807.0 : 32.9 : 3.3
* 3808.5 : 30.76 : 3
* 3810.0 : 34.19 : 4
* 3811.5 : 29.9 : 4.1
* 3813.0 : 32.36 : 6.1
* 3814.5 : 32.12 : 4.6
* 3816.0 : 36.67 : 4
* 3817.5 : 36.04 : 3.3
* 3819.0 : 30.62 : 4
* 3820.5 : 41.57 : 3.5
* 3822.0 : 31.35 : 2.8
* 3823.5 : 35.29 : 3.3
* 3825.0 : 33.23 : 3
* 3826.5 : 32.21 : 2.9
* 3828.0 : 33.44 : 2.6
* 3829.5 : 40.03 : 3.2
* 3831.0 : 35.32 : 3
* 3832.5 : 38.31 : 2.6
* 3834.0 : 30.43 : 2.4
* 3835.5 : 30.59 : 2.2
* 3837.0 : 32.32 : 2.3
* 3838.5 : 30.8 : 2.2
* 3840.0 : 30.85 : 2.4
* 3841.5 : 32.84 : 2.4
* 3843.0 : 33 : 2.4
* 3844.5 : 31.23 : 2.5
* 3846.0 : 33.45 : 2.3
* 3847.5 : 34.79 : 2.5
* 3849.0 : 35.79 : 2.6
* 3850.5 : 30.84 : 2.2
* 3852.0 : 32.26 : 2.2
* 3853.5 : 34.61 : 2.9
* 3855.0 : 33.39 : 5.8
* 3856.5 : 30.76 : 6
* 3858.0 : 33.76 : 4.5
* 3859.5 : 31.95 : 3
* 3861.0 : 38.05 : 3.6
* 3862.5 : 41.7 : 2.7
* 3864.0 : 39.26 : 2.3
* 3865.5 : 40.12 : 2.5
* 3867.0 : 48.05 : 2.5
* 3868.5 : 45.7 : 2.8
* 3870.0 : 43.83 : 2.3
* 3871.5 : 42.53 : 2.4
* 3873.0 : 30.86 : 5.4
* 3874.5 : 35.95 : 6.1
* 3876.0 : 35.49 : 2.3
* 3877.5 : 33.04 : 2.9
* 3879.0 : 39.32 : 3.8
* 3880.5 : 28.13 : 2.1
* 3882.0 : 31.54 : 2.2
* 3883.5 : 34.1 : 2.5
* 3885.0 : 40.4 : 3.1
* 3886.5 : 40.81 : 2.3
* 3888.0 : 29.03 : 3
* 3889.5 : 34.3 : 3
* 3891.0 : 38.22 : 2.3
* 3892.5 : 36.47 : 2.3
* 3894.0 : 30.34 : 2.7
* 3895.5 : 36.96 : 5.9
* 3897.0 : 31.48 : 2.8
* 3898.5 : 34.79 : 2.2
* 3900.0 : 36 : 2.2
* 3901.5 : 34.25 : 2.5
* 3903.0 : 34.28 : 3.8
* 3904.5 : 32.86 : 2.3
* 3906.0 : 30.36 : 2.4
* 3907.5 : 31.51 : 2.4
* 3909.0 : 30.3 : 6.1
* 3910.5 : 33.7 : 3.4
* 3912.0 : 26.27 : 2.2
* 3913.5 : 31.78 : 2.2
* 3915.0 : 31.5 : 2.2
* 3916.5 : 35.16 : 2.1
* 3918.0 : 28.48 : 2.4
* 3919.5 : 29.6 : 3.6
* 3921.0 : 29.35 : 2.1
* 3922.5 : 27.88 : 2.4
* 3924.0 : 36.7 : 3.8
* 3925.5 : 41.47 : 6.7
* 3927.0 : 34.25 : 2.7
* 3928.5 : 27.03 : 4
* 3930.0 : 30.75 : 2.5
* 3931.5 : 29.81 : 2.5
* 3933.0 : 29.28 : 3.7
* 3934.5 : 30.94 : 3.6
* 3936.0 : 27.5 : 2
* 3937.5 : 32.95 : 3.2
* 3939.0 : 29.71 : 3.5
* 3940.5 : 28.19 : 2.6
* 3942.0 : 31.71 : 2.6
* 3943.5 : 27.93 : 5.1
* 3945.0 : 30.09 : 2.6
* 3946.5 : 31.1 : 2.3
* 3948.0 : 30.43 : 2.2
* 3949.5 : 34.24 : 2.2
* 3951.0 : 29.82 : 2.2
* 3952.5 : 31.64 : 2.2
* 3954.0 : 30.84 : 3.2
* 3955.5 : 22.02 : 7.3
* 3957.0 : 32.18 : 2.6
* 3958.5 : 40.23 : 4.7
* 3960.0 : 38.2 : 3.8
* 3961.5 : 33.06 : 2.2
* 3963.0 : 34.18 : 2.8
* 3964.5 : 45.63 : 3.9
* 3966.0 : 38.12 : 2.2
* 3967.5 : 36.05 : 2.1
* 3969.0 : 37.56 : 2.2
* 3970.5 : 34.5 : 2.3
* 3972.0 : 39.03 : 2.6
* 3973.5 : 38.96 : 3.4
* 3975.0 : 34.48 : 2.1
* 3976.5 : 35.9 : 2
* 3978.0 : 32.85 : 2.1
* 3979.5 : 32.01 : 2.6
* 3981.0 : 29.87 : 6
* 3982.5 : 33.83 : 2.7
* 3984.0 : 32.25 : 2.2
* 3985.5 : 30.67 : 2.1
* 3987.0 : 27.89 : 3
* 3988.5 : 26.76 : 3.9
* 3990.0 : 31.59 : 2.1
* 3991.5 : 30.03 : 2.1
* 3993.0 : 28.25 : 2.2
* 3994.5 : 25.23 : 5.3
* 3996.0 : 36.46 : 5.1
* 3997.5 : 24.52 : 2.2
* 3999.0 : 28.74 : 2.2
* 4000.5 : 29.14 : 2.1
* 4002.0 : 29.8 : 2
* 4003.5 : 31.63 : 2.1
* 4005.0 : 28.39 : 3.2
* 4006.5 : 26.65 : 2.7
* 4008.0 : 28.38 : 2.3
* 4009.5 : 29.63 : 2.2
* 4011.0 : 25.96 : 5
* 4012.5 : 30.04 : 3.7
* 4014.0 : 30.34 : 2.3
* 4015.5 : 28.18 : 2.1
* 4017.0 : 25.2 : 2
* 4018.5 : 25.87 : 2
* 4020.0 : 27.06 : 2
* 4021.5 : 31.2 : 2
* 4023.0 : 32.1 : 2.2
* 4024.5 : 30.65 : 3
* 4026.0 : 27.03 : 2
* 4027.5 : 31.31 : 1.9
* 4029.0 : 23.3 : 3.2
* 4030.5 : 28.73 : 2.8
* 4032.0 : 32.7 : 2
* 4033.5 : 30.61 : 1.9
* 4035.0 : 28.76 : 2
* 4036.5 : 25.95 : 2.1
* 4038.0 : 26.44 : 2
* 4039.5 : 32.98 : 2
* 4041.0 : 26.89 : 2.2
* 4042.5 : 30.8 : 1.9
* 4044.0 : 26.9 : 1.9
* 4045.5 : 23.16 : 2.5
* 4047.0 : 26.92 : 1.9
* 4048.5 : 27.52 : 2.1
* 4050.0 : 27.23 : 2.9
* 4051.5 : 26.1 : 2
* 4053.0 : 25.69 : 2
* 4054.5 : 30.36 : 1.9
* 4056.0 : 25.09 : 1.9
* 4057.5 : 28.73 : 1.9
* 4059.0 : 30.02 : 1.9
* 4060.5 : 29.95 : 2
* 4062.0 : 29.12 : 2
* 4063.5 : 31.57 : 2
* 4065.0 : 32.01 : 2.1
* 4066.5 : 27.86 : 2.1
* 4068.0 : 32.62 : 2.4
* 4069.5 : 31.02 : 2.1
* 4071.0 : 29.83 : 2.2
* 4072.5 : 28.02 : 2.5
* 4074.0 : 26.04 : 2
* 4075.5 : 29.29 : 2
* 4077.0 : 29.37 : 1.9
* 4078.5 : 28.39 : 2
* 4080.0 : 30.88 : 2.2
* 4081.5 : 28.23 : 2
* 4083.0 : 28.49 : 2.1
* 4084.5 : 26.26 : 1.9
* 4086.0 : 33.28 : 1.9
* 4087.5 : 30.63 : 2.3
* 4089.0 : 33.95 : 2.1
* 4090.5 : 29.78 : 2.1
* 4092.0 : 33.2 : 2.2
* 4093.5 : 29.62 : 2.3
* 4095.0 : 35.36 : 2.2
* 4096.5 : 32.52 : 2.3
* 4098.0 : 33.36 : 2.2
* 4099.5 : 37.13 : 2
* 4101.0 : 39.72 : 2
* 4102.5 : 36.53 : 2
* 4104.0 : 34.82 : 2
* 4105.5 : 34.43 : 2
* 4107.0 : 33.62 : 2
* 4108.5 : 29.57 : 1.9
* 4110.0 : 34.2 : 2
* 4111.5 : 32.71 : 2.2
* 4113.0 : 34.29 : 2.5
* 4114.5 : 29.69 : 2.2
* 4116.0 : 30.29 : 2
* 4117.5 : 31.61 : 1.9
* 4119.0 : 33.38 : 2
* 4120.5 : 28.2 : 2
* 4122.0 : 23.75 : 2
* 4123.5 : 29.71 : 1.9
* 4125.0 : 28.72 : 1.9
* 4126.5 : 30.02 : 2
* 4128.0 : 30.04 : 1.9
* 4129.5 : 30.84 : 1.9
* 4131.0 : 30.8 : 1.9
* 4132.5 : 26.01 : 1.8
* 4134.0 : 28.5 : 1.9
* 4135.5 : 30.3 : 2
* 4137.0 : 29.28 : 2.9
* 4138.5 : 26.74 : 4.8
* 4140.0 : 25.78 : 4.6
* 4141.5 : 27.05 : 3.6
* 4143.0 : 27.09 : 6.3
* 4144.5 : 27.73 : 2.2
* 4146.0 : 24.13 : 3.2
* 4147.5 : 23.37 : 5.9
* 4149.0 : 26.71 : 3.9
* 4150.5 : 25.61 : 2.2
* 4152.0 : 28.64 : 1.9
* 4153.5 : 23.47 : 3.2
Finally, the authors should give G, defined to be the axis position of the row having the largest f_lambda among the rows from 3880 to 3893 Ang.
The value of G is 3886.5 Ang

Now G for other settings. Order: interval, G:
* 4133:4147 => 4135.5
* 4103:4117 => 4104.0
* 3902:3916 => 3903.0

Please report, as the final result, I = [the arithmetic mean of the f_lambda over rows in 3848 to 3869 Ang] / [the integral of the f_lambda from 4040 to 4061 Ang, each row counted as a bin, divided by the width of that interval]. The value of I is 1.34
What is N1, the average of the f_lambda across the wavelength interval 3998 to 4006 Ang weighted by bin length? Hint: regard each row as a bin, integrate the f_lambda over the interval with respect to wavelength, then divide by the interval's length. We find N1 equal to 29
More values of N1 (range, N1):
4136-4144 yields 27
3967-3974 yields 37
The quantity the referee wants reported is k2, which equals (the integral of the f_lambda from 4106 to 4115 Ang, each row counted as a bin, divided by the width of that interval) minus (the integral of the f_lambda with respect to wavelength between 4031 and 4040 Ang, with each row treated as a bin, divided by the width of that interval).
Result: 3.0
